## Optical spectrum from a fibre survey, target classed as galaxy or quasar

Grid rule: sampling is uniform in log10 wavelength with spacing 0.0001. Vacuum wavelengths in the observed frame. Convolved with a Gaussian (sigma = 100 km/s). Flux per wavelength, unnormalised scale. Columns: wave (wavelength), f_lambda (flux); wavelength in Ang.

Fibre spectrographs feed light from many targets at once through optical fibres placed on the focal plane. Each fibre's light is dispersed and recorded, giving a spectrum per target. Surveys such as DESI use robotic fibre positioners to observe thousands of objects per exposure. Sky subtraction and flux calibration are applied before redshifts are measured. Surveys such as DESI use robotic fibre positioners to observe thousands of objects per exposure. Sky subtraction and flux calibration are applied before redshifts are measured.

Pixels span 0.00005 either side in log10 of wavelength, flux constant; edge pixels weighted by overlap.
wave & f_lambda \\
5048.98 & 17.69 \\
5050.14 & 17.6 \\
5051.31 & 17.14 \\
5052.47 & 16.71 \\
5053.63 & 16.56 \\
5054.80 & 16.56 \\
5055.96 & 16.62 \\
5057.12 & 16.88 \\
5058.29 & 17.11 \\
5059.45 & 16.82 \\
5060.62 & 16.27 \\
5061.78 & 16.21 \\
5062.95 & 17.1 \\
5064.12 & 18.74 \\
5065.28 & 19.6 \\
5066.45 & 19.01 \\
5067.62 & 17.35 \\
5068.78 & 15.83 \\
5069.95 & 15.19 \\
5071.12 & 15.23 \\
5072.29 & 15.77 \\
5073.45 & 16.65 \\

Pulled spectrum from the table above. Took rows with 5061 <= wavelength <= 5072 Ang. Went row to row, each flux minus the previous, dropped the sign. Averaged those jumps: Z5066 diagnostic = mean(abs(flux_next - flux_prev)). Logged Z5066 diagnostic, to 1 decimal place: 1.0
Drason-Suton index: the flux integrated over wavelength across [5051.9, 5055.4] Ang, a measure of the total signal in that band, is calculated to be 58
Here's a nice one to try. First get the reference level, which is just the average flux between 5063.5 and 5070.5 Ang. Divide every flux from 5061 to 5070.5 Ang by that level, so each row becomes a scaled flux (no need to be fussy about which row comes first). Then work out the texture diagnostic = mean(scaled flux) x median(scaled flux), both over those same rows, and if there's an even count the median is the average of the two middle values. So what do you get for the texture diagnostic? 0.96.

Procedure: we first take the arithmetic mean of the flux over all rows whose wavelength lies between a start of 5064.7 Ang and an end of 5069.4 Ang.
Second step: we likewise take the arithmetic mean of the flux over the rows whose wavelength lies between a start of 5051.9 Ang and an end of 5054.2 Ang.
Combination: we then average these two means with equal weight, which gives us 17.29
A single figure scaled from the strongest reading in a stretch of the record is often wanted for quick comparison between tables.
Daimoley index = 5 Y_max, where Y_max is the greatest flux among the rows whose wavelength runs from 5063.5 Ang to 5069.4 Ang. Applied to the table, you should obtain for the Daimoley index 98.0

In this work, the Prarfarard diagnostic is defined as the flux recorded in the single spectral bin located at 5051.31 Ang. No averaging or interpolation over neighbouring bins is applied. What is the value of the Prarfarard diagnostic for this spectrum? 17.14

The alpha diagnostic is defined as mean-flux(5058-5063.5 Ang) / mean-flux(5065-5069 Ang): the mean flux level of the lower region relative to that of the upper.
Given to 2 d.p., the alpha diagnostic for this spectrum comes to 0.93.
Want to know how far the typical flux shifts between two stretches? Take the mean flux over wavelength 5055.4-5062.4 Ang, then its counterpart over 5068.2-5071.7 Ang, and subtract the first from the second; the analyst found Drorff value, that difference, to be -1.2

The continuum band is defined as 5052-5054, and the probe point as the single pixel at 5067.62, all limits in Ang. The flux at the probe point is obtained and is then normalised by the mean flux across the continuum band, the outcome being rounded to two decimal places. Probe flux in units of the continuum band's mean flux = 1.04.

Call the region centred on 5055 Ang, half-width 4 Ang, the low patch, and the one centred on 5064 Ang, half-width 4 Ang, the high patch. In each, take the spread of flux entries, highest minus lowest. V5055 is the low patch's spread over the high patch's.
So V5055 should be 0.17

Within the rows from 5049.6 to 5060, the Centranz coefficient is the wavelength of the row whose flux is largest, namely 5050.14 Ang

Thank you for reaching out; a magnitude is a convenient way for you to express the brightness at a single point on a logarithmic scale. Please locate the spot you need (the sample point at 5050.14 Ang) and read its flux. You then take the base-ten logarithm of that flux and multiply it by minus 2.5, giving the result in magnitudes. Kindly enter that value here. -3.11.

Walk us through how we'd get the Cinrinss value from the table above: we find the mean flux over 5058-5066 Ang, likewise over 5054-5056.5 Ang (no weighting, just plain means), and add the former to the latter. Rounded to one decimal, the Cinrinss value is 34.0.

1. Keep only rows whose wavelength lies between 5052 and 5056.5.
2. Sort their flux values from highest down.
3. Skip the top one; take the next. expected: 16.62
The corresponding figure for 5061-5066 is 18.74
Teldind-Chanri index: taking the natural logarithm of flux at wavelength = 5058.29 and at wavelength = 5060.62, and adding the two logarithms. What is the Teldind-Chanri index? 5.63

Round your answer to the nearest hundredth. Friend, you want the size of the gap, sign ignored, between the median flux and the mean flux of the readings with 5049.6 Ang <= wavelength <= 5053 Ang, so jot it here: 0.01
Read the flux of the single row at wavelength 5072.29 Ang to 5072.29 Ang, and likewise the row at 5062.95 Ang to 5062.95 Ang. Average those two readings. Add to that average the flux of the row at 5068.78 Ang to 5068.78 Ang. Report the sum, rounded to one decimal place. 32.3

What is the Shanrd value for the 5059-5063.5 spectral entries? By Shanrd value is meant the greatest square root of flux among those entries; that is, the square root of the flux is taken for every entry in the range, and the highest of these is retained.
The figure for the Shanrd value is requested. 4.14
